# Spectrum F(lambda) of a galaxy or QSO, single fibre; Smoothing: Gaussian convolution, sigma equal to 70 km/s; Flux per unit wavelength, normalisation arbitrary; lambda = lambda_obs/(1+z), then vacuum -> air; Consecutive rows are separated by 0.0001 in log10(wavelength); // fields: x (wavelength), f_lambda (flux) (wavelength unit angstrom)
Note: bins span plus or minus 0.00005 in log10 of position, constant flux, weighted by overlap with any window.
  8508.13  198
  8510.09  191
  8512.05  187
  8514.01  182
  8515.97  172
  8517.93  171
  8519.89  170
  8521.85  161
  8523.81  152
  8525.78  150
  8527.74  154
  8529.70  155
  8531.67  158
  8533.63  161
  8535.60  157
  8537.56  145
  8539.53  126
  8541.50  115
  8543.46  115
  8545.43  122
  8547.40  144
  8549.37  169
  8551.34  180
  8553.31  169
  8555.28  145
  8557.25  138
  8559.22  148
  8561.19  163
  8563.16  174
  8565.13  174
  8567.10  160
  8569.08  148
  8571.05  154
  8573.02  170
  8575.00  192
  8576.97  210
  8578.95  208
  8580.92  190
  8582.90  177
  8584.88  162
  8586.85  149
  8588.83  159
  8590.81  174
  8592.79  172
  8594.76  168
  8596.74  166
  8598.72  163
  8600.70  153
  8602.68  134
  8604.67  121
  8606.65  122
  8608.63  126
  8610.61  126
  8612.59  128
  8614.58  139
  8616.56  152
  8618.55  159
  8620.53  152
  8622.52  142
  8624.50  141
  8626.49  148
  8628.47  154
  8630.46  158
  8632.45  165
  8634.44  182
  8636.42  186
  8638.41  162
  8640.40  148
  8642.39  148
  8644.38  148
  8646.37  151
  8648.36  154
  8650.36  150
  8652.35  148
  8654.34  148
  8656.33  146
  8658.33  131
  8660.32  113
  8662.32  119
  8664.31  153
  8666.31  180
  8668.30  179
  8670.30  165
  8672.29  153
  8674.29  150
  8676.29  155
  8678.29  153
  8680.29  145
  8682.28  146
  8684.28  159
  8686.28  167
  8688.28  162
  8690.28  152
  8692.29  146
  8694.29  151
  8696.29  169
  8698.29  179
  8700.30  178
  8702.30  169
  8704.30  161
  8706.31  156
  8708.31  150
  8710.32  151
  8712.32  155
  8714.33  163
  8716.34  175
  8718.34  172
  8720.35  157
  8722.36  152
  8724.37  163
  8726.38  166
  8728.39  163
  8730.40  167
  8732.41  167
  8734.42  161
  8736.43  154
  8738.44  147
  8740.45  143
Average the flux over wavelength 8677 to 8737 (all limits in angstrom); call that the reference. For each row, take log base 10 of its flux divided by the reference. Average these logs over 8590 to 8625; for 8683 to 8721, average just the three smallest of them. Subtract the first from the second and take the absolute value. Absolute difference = 0.010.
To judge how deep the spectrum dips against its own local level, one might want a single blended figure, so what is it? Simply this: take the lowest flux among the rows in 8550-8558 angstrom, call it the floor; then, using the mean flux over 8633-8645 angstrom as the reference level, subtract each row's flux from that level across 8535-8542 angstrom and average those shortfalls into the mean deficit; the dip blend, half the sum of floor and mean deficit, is 82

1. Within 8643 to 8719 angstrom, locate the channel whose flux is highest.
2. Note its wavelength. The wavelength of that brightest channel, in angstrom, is 8666.31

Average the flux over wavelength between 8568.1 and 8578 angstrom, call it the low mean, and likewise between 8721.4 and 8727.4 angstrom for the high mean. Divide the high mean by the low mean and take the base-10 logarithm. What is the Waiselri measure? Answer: -0.038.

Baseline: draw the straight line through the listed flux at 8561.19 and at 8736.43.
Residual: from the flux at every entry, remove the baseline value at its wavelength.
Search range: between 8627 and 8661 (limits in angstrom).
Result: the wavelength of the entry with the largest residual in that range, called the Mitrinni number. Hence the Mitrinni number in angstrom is 8636.42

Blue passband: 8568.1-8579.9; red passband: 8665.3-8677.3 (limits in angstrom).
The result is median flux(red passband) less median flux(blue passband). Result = -21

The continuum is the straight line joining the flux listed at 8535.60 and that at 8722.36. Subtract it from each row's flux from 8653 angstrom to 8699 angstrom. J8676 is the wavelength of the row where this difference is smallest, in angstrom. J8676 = 8660.32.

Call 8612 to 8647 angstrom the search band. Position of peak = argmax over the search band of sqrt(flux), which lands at 8636.42 angstrom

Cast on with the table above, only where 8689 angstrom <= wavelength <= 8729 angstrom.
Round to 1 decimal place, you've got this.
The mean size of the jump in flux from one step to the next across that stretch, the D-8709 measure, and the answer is 7.0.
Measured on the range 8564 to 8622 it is 9.7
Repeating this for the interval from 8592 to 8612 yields 6.2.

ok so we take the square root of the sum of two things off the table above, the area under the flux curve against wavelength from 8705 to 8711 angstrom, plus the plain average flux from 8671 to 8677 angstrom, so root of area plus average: 32.7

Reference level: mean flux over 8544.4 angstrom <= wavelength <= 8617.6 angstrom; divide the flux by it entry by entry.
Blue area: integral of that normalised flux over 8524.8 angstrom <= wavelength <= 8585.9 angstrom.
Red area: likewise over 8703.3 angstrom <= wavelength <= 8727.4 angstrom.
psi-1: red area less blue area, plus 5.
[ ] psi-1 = -32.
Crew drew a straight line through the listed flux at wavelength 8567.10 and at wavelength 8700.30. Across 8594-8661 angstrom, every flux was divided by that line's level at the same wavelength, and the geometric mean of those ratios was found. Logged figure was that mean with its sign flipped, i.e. -0.87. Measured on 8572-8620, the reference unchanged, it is -0.96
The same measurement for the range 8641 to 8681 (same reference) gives -0.86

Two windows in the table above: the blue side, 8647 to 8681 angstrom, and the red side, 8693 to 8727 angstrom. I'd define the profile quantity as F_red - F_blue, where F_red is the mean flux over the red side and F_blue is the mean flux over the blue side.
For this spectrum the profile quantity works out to 13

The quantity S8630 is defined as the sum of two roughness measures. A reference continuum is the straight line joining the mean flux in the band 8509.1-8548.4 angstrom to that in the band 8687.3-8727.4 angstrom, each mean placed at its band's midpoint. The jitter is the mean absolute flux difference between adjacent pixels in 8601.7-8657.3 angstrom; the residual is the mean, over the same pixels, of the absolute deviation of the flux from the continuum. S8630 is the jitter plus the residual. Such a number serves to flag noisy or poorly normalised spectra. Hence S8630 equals 21.1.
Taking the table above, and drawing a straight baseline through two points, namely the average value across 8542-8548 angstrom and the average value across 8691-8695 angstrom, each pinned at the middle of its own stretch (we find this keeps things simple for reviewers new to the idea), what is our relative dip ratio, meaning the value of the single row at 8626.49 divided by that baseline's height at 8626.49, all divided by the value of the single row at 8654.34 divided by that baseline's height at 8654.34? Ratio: 1.0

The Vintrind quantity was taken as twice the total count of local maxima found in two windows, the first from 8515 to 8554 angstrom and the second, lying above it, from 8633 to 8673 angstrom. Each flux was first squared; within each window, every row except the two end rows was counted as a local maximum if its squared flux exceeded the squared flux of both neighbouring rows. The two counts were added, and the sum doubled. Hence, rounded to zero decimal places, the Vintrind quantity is 10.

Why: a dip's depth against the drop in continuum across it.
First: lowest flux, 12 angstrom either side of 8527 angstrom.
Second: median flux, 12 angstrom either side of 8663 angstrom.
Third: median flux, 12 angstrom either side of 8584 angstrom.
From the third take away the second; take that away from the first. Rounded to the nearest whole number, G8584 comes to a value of 121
